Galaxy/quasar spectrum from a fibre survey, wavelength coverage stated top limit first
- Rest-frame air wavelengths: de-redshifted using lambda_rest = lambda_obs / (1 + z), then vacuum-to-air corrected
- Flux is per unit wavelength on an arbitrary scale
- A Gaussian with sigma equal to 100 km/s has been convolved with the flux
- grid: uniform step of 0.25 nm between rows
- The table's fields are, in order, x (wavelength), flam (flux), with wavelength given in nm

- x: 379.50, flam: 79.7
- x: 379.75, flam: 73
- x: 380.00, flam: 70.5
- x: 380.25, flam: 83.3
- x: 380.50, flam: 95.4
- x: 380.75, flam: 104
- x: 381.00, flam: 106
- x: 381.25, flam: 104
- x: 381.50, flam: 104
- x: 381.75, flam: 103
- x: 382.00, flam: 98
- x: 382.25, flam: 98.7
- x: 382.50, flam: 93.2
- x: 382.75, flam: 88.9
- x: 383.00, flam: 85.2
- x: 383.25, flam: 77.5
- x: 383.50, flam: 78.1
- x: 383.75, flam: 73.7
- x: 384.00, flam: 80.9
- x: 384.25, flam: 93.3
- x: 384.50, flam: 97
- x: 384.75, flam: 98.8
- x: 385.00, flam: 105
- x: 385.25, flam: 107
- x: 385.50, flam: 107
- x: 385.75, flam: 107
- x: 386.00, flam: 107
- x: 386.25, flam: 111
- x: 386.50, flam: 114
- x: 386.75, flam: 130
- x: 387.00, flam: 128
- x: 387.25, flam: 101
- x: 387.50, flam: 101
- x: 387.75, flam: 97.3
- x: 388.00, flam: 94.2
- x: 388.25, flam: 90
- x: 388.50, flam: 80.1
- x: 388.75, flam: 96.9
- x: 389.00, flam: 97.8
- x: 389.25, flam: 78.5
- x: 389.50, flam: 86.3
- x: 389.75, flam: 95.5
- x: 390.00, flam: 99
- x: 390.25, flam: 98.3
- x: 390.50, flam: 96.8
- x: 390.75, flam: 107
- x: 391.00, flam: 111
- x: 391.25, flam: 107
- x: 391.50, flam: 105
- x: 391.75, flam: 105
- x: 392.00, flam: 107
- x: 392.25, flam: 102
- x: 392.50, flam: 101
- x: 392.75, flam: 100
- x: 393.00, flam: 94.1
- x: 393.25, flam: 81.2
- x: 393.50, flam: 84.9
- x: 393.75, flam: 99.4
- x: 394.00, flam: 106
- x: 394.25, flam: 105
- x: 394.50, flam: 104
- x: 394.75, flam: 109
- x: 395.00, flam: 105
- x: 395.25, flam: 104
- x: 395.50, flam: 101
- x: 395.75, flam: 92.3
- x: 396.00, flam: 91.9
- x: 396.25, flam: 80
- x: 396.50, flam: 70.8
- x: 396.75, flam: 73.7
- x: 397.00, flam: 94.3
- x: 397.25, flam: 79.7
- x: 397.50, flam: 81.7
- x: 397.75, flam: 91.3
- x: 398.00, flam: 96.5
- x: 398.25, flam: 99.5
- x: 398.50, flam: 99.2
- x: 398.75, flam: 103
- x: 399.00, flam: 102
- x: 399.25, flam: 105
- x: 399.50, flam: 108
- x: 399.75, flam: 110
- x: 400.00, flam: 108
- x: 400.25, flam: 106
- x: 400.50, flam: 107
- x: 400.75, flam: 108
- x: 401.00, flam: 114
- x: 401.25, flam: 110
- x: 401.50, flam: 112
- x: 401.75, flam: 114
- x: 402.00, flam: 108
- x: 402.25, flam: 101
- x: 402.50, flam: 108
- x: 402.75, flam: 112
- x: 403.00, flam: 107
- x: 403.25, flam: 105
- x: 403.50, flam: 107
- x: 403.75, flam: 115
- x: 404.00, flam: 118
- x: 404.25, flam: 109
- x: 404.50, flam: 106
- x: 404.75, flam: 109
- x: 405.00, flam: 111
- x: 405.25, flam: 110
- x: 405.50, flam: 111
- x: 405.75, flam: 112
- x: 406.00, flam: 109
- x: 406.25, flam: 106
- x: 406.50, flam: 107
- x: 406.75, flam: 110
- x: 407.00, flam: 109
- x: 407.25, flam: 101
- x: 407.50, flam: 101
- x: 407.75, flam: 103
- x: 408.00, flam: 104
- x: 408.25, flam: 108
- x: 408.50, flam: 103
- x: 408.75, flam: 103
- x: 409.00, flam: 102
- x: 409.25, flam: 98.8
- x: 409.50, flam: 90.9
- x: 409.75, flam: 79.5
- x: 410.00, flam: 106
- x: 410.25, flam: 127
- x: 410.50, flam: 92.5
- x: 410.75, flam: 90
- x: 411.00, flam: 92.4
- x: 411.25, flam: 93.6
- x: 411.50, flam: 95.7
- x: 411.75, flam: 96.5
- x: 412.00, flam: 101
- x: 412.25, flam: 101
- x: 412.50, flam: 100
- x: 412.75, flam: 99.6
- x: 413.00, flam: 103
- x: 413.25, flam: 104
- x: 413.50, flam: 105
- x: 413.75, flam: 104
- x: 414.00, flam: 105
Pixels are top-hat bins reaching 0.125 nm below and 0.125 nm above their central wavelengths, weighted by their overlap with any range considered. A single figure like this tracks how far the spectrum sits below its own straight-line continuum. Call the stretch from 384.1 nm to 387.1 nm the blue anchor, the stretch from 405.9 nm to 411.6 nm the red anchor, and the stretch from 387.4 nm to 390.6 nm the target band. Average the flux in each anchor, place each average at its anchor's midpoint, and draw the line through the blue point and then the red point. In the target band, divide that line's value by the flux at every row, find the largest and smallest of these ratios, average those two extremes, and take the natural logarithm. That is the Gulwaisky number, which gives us 0.20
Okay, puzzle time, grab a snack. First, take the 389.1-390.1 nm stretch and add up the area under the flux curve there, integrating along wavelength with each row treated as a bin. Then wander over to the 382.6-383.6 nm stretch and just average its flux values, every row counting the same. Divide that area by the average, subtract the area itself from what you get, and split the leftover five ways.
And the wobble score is -17.7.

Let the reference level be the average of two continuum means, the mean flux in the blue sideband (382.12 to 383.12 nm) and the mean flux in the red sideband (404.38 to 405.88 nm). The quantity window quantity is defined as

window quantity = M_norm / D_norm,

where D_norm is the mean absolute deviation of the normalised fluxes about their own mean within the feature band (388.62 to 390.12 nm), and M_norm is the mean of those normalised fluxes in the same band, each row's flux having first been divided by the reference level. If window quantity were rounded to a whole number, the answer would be 14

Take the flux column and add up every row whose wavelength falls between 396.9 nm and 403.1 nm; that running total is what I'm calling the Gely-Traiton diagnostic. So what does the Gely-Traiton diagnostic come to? 2585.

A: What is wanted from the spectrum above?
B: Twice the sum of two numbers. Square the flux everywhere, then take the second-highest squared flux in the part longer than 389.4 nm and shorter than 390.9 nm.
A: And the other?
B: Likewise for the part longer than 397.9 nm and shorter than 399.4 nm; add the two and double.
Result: 40820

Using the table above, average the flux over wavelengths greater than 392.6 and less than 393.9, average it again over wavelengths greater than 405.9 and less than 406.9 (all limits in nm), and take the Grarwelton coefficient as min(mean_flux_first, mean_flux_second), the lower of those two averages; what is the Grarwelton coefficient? 92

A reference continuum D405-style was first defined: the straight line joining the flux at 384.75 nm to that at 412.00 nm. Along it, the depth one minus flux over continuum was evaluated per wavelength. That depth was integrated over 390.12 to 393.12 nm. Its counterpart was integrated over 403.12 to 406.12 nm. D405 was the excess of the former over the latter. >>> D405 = 0.19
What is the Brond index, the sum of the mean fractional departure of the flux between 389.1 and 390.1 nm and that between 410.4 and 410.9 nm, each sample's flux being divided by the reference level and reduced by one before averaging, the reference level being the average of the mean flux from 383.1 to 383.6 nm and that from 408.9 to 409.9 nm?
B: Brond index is 0.12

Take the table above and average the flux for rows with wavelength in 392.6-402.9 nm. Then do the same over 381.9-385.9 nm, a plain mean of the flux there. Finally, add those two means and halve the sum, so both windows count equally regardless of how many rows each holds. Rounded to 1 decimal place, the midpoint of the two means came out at 96.3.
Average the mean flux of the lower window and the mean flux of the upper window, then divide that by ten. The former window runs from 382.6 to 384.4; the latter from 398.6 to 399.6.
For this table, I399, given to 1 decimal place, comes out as 9.4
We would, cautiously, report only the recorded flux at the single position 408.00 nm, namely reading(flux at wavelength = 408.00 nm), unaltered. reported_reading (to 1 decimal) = 104.0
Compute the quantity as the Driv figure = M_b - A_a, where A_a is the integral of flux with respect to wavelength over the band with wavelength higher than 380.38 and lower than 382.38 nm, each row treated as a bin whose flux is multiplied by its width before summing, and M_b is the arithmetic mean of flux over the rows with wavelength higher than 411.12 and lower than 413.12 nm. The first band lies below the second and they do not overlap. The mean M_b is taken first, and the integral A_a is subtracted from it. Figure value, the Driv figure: -104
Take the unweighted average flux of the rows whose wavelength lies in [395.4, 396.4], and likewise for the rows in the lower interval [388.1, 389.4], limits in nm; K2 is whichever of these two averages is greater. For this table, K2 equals 91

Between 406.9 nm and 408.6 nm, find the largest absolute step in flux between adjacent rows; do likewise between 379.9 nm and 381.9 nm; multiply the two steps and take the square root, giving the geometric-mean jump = 10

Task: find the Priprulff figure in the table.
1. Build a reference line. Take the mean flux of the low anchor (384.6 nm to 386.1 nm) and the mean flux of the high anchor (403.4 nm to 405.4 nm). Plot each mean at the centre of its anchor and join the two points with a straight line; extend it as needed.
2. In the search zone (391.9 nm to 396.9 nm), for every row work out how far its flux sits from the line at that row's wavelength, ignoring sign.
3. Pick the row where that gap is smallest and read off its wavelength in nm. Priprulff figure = 392.00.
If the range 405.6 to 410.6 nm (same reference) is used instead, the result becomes 405.75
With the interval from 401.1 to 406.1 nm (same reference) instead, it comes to 405.50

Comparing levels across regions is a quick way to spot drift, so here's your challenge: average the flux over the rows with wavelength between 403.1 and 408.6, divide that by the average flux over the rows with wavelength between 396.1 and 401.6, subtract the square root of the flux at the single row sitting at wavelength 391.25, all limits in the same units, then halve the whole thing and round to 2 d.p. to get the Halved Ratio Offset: -4.62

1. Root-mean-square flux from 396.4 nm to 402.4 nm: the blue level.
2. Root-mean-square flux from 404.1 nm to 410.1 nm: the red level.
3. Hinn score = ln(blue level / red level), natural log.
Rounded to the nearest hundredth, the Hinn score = -0.04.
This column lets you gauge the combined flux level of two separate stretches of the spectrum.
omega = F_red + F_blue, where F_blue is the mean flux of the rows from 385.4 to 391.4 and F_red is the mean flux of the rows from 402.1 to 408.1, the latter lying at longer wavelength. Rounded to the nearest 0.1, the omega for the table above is 209.7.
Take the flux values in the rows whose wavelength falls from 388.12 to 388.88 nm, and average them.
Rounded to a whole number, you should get 89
